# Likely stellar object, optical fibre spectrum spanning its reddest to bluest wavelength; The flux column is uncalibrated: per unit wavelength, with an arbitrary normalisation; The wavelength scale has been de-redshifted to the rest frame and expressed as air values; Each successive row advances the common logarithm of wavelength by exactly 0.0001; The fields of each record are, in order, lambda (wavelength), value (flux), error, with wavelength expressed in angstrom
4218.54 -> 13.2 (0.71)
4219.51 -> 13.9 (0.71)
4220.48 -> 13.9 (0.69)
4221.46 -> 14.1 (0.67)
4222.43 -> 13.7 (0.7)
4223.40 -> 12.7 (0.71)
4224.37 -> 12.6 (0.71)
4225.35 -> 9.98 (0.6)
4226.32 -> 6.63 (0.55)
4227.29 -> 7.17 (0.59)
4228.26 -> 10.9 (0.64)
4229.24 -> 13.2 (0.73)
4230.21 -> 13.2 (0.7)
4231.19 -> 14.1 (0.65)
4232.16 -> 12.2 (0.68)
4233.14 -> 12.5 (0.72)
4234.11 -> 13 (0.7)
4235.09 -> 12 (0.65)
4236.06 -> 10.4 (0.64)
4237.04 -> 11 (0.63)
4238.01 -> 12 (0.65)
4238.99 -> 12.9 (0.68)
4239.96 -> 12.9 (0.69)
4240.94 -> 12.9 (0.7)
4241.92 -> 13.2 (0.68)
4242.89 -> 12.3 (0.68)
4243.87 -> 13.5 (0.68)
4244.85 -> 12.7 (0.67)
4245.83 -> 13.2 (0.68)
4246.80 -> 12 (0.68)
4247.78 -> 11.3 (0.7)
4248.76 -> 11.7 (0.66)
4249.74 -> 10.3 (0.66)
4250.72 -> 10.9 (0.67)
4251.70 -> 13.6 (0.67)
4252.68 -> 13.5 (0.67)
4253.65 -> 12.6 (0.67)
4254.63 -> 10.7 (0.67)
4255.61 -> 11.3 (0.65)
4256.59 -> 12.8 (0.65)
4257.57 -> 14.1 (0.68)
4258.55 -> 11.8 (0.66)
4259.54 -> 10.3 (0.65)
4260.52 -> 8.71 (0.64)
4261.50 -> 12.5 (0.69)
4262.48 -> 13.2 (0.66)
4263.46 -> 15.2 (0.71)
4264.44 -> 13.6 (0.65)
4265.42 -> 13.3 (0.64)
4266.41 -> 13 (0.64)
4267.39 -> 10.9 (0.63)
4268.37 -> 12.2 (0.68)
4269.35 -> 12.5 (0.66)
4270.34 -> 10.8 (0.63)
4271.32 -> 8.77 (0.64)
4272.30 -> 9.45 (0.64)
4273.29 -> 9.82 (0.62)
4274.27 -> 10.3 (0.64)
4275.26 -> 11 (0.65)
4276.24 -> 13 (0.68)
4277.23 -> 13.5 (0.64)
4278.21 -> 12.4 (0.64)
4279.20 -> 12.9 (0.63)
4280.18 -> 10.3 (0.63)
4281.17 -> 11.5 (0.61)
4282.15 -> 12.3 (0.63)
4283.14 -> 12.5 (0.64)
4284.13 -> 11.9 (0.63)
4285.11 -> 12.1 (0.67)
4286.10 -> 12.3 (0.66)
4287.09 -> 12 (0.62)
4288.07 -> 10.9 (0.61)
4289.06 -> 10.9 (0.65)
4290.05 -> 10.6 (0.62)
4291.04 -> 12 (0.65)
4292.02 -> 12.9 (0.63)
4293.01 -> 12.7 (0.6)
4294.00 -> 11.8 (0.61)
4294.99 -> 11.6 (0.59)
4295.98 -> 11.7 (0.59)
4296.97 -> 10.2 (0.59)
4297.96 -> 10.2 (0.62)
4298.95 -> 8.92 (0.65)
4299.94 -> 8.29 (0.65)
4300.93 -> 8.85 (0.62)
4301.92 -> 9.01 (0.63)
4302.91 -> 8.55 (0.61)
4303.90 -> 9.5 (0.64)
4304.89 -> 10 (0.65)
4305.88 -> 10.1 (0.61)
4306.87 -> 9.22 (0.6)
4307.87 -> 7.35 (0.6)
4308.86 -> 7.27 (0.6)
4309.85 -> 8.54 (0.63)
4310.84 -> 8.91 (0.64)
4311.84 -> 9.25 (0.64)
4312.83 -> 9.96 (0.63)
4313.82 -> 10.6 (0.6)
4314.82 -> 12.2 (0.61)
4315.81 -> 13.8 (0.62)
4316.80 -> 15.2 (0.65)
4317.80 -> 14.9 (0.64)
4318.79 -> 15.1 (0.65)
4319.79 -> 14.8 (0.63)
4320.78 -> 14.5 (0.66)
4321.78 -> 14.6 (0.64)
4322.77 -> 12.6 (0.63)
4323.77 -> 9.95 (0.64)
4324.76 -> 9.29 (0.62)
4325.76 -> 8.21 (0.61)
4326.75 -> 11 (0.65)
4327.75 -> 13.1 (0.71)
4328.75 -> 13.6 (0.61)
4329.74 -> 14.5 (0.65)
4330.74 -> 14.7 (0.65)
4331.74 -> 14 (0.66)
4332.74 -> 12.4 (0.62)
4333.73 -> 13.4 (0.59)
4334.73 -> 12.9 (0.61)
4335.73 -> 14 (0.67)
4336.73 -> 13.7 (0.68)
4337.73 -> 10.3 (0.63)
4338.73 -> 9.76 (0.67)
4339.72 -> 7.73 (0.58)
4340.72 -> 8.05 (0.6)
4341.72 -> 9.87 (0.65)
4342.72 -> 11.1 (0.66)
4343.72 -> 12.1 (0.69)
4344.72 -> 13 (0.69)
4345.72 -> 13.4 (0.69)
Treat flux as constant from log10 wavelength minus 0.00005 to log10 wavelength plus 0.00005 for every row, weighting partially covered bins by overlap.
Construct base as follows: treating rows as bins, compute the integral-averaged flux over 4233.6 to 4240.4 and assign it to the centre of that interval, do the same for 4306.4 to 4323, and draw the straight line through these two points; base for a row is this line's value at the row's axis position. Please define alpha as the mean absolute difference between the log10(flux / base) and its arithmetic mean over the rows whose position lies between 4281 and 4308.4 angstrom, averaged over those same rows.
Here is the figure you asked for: 0.054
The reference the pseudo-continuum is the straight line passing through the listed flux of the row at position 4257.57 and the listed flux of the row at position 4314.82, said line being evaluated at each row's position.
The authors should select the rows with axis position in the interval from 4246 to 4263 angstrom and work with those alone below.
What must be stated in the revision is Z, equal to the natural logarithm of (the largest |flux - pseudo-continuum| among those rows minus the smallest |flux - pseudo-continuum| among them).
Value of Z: 1.67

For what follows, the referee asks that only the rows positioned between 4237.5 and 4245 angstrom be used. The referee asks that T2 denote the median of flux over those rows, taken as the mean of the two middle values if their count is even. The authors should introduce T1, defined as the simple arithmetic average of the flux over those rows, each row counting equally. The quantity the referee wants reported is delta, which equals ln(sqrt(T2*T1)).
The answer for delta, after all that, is 2.6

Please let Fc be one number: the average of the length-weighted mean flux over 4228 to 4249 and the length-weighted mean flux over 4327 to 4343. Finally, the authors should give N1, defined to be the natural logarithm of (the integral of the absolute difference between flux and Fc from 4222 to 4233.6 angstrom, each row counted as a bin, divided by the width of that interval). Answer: 0.54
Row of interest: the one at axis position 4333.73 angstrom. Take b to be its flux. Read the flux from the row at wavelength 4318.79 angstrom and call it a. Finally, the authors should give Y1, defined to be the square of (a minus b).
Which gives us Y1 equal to 2.9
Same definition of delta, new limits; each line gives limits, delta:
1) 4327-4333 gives 2.6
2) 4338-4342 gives 2.2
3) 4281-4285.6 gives 2.5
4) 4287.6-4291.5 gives 2.4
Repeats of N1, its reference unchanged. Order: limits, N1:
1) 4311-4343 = 0.73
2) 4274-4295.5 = -0.30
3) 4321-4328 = 0.73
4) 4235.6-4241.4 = -0.13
